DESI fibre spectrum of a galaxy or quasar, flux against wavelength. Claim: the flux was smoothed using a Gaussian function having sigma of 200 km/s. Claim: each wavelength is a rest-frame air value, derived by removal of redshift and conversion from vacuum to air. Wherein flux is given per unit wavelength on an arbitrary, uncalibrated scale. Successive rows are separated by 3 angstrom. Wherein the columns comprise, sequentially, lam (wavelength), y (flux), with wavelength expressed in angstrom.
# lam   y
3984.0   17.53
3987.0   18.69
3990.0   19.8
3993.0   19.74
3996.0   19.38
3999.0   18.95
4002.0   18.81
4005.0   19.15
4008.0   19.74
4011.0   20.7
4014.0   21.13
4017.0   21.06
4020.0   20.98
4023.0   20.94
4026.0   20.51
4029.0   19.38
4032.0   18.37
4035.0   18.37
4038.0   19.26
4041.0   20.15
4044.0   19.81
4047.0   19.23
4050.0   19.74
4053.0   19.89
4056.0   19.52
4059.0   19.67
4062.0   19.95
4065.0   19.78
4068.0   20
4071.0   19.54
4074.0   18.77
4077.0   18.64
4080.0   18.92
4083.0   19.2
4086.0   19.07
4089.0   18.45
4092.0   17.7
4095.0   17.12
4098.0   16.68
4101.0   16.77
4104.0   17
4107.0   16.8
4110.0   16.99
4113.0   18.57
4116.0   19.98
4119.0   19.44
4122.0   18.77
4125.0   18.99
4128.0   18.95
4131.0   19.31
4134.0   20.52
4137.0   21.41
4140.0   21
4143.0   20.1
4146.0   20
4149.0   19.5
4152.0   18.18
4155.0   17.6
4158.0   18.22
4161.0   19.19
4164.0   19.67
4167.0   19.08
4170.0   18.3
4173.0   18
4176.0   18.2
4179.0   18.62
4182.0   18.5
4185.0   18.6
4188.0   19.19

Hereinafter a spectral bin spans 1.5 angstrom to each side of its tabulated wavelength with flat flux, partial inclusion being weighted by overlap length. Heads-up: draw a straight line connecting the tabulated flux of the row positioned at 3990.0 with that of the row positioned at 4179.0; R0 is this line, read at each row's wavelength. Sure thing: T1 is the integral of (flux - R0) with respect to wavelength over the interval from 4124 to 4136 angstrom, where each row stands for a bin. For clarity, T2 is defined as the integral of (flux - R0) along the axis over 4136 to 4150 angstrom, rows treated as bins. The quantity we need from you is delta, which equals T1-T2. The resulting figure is -14.3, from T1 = 7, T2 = 22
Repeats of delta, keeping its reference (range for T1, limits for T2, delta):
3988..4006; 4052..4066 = -13.8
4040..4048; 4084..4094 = 10.2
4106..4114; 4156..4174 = -13.5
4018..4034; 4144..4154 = 3.2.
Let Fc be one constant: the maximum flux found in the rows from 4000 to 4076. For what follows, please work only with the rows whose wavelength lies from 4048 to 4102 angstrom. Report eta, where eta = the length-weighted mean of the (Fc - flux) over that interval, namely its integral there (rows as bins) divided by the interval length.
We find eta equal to 2.3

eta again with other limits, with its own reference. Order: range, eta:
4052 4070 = 1.3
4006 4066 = 1.2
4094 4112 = 4.2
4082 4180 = 2.4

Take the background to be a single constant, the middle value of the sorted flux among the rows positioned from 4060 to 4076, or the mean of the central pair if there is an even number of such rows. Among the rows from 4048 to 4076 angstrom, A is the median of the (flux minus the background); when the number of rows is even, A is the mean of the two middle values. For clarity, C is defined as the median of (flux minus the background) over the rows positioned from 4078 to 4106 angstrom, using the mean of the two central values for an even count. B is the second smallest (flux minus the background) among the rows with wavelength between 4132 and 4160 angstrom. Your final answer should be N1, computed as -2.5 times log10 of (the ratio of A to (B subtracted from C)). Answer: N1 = 2.7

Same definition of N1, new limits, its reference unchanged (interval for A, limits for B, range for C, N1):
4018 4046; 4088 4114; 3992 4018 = 5.0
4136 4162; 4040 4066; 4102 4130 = 1.1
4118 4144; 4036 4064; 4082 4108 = 2.0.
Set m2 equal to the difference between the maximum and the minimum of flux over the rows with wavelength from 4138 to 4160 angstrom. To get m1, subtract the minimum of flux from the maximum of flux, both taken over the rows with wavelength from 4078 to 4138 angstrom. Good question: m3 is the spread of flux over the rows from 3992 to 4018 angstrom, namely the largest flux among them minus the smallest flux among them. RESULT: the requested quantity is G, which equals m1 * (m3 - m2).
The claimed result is -5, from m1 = 4.7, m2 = 3.4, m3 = 2.3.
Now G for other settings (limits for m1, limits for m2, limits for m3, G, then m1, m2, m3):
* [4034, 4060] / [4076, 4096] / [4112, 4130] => -1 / 1.8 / 2.1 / 1.4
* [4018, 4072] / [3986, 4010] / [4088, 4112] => 2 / 2.6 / 1.1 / 1.8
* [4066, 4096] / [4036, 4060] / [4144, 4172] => 4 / 2.9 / 0.9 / 2.4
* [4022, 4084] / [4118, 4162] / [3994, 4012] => -5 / 2.6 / 3.8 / 1.9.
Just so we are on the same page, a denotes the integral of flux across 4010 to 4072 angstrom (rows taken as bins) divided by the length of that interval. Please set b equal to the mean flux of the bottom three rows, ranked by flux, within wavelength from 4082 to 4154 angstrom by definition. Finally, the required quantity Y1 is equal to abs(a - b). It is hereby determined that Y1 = 3.15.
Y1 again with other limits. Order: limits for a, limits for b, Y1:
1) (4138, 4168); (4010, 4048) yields 0.64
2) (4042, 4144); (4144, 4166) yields 1.01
